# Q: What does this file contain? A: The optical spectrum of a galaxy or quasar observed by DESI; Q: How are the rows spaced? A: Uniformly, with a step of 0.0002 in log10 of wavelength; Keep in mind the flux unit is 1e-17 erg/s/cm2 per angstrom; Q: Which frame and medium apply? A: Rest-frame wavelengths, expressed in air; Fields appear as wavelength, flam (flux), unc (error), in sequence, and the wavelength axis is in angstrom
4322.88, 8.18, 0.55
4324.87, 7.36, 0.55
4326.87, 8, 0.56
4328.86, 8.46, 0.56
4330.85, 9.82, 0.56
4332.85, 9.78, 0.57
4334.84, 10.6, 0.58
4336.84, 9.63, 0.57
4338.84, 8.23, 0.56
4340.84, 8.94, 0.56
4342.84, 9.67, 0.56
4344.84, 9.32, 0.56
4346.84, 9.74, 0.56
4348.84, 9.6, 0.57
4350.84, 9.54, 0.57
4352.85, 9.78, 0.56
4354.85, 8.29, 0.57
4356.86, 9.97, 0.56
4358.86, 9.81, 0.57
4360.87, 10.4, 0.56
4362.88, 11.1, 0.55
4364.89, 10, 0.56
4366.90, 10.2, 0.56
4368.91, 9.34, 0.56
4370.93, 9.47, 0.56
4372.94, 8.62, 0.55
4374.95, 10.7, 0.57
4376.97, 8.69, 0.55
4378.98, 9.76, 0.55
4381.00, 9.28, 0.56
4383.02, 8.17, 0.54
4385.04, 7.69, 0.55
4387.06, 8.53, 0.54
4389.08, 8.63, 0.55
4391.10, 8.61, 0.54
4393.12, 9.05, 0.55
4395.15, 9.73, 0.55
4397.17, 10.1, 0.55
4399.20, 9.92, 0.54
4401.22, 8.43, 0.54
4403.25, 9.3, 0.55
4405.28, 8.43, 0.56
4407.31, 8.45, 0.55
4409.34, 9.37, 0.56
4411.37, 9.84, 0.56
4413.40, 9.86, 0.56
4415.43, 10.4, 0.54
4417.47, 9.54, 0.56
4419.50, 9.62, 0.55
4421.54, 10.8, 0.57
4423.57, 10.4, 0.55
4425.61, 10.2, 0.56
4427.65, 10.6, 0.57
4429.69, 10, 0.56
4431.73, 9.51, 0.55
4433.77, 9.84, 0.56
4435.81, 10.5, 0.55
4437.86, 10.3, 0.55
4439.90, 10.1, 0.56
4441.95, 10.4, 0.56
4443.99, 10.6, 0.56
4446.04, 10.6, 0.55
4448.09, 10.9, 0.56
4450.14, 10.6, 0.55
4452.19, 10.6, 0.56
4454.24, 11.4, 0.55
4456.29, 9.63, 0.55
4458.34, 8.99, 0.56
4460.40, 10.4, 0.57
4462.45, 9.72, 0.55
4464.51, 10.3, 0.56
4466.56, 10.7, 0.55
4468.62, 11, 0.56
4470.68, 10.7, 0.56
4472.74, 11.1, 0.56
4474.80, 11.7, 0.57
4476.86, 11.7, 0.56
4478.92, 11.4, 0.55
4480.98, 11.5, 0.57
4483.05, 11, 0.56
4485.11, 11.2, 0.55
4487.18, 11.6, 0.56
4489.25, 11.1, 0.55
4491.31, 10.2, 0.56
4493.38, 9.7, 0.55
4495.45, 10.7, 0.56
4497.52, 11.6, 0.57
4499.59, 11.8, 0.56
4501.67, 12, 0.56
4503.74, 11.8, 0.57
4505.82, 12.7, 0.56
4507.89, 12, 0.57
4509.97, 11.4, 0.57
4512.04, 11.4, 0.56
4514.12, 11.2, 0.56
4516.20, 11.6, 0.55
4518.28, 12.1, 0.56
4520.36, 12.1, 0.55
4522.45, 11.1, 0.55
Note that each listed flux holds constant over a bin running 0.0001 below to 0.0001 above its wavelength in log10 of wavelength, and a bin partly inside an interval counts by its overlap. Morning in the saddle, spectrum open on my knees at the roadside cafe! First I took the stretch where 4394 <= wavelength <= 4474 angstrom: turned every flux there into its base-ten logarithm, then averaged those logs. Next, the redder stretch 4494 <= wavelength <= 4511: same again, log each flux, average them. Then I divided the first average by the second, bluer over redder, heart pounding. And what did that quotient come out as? 0.94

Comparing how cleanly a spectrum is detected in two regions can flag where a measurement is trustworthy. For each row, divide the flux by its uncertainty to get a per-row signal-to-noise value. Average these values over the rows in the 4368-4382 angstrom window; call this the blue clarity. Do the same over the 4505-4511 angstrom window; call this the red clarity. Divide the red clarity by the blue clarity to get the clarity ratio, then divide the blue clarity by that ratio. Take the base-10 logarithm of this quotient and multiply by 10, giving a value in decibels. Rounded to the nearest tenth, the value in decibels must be 11.3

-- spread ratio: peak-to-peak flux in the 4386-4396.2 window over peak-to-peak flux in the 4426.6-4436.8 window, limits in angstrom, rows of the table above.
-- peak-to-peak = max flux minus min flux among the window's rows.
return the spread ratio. 1.1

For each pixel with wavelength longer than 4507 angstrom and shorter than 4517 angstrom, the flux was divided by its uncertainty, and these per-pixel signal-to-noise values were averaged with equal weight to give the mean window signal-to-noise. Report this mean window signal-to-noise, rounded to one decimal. 20.5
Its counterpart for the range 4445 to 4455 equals 19.5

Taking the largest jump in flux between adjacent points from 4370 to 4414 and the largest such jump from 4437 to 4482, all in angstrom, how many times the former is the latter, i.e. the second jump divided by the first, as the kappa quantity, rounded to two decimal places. 0.85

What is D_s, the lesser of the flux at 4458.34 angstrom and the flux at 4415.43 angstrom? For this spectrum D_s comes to 9.0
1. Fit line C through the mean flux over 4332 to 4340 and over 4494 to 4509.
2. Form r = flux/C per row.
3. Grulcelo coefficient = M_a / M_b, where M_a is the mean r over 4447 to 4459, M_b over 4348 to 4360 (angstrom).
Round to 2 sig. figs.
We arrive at 0.96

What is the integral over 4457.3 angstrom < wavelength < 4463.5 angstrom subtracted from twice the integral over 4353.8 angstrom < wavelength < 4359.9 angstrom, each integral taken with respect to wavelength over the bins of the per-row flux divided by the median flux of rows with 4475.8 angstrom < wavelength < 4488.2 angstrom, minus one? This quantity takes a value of -1.3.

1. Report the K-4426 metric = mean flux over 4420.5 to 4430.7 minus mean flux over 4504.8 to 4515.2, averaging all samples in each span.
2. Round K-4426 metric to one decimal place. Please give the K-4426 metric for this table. -1.3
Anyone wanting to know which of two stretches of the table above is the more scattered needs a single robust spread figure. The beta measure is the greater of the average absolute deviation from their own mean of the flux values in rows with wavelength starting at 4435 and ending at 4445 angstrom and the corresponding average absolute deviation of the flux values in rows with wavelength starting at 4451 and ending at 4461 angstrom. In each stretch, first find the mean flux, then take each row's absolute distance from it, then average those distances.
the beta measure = 0.72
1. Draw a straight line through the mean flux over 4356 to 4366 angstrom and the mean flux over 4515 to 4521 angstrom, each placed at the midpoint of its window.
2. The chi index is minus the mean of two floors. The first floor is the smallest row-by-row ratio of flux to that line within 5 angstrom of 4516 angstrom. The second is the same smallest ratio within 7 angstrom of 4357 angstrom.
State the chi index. -0.878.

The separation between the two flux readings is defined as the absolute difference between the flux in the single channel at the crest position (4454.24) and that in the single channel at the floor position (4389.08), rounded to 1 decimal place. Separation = 2.8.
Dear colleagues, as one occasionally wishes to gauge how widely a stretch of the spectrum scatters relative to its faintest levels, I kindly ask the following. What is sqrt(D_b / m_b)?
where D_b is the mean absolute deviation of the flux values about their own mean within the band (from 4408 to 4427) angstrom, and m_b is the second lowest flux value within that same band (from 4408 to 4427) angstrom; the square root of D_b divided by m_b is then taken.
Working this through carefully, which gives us 0.20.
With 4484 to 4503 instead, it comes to 0.24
